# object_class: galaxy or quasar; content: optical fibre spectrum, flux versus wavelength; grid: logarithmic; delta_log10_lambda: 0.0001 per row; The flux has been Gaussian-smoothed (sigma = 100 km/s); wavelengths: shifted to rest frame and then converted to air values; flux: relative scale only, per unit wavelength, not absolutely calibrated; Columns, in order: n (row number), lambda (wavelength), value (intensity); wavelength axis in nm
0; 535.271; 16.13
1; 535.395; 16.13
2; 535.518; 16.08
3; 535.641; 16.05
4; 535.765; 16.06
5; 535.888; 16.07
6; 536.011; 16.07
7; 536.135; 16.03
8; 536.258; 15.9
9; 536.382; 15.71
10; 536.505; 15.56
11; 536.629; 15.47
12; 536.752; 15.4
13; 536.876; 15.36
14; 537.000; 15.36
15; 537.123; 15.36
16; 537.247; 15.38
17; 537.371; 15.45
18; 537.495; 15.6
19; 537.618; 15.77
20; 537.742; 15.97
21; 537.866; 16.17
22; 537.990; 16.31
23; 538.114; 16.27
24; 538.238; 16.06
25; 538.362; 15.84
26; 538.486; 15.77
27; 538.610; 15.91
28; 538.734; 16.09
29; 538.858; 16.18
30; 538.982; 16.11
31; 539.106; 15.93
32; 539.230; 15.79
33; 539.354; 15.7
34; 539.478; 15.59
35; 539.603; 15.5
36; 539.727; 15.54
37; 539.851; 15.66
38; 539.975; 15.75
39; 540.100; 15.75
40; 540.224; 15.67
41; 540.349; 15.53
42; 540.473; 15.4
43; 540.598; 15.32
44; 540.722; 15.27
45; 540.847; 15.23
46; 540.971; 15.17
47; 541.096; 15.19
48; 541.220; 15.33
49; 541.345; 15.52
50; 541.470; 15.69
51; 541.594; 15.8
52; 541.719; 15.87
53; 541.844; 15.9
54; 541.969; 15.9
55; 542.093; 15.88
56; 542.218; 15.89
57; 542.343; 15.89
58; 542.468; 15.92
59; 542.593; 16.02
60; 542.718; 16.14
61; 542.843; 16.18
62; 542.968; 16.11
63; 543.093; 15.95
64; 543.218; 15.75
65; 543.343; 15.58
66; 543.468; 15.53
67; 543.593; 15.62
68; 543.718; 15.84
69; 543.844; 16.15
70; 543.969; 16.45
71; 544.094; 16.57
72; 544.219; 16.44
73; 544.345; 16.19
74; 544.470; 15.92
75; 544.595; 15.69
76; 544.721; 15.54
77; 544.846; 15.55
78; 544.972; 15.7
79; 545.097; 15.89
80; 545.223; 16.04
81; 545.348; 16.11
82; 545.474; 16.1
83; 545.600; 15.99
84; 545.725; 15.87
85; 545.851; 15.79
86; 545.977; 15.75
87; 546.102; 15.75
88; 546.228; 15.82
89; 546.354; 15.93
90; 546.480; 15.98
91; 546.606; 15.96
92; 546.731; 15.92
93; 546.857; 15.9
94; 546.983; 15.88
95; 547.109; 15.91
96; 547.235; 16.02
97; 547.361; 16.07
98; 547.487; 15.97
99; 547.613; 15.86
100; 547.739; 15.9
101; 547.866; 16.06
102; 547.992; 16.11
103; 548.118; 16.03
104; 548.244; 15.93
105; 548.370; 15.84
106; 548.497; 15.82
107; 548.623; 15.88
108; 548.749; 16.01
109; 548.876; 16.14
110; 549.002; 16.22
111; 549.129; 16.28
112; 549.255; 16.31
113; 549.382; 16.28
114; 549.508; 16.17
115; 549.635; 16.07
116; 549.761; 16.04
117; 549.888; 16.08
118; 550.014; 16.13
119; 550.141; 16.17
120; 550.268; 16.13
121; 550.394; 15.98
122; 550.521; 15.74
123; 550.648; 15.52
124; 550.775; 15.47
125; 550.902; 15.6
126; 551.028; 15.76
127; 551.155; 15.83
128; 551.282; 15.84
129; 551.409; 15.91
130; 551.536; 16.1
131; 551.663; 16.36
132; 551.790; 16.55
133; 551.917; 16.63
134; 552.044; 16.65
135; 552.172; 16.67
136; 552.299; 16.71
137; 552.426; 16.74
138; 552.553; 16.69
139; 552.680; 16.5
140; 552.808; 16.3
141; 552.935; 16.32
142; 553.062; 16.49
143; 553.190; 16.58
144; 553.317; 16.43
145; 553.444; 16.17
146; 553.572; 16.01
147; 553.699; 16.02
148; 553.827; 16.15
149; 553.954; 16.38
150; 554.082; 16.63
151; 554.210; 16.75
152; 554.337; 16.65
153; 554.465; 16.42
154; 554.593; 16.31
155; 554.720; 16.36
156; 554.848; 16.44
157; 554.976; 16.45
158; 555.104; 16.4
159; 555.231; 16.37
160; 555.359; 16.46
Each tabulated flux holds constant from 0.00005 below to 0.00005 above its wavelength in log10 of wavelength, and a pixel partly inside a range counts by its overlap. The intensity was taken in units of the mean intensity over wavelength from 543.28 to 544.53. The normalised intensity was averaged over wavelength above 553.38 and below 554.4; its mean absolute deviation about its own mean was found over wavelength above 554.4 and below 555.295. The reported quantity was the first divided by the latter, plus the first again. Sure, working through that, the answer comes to 414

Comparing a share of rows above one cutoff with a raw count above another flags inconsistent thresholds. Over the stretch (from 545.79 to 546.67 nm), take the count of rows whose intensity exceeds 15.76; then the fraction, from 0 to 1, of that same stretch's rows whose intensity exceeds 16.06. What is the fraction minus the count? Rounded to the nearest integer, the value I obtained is -5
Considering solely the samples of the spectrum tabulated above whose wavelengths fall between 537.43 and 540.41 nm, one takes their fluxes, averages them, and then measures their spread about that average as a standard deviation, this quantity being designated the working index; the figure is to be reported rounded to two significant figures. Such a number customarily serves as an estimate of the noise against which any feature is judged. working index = 0.24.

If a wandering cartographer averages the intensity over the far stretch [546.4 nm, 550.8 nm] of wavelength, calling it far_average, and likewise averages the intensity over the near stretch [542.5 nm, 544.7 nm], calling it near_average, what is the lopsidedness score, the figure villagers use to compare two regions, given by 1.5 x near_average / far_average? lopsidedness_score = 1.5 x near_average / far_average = 1.50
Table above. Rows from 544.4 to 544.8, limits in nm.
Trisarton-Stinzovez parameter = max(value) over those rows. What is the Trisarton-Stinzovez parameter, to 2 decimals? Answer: 15.92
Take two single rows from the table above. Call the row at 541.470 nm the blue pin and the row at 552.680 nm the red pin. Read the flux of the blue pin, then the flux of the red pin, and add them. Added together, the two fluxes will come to 32.2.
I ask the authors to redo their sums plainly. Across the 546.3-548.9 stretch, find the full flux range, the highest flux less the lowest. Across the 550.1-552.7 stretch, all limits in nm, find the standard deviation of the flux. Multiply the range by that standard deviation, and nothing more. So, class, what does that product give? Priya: 0.14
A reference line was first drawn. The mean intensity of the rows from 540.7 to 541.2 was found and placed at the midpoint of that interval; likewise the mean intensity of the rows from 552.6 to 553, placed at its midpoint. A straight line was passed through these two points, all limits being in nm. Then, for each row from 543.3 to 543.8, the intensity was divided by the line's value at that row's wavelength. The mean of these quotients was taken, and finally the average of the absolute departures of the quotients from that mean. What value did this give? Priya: 0.0058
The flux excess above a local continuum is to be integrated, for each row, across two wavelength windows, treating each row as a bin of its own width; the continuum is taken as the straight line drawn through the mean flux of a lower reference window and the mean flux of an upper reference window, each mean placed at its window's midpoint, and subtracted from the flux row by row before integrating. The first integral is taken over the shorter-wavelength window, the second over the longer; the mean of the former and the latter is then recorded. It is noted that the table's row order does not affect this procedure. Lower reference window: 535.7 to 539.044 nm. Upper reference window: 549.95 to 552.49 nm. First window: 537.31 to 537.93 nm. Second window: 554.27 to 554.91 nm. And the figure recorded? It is 0.065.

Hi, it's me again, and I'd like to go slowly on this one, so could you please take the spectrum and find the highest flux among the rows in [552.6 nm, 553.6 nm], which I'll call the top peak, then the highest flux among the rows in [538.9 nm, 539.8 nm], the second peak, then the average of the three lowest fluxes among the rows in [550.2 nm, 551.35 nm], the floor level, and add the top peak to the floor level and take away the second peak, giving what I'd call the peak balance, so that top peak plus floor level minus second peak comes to 16.0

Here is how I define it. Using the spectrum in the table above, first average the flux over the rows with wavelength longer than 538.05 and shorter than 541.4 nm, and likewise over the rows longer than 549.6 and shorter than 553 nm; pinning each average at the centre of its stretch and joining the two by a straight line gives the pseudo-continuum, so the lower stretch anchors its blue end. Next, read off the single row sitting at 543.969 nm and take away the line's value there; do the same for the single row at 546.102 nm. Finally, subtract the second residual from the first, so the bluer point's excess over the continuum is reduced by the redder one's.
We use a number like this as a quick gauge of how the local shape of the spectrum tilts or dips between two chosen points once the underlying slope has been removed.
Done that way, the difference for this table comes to 0.8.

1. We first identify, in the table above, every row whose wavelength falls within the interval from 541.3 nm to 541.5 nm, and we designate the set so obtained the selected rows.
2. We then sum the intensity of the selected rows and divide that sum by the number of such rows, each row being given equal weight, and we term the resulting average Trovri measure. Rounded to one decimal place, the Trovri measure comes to 15.6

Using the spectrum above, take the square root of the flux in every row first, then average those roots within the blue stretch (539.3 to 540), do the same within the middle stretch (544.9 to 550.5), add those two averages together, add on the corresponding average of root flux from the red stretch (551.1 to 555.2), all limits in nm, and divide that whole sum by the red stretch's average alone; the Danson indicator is 2.96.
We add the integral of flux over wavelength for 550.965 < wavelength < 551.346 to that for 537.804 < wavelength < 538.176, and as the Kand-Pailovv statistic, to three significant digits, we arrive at 12.1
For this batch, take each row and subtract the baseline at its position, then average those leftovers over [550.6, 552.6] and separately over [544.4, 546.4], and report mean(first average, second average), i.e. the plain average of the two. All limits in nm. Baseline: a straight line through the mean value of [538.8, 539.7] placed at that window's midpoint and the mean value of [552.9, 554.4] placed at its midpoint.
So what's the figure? -0.17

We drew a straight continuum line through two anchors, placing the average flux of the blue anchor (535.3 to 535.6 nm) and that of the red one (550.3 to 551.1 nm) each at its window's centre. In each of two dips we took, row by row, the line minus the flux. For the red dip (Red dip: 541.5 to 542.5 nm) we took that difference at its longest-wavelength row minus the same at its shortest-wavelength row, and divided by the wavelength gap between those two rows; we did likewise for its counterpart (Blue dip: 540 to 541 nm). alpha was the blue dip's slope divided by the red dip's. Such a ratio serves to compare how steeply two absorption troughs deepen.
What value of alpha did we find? -4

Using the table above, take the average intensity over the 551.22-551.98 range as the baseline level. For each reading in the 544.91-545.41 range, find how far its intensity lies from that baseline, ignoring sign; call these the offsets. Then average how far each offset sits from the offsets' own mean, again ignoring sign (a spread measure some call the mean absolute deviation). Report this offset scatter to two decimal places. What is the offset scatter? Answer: 0.14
